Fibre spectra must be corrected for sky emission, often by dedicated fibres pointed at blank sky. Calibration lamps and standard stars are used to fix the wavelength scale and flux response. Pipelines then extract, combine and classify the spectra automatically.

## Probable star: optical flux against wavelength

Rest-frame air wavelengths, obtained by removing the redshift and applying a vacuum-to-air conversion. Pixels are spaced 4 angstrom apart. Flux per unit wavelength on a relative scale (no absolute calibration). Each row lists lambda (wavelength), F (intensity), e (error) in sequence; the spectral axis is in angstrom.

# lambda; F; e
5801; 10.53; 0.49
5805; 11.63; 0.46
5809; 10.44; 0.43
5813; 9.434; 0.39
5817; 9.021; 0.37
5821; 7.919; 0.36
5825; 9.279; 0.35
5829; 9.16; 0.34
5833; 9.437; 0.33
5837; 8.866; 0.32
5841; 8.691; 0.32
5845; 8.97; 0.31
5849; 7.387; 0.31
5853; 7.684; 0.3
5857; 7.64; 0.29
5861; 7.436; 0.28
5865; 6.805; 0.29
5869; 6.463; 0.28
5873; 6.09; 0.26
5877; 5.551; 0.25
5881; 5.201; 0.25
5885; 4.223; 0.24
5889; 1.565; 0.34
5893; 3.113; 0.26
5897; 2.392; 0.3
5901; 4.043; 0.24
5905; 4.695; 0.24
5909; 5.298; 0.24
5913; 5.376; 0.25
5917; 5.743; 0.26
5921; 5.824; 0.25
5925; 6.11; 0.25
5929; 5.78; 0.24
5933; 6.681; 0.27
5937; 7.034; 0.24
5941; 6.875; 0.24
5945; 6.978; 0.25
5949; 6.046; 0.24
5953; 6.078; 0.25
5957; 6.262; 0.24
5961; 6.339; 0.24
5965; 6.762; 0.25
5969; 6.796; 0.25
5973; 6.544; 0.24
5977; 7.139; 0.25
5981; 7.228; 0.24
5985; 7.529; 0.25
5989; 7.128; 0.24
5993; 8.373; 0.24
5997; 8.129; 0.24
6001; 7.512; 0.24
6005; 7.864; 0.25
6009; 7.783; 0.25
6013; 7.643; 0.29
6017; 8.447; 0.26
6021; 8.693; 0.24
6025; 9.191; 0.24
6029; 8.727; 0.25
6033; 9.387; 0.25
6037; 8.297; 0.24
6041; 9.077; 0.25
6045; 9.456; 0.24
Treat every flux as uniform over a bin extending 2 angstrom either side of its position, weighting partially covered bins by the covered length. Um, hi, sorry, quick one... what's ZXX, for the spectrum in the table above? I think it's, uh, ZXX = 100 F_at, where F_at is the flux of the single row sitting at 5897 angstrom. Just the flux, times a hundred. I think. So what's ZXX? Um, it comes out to 239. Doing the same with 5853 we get 768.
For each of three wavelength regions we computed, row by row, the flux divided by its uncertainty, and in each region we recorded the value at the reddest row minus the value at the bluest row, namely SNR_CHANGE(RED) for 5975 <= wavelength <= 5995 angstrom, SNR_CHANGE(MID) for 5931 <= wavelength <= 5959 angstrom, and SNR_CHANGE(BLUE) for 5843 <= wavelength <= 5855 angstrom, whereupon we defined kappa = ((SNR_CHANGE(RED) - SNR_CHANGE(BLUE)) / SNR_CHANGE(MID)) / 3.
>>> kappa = 2.4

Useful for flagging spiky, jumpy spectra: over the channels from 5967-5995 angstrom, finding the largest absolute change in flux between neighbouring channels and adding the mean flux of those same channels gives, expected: 8.5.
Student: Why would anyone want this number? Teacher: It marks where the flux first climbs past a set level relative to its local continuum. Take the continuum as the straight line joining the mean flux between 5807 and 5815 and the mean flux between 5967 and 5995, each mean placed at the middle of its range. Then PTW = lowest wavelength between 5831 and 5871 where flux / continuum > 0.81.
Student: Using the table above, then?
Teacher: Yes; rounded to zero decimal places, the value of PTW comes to 5833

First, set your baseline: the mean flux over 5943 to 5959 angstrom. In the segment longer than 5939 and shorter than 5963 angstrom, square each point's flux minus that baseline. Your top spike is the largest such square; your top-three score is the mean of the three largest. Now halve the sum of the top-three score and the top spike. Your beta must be 0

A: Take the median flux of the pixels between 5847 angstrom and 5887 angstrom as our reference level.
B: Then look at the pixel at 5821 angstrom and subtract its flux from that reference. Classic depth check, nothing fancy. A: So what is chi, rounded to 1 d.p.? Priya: -1.3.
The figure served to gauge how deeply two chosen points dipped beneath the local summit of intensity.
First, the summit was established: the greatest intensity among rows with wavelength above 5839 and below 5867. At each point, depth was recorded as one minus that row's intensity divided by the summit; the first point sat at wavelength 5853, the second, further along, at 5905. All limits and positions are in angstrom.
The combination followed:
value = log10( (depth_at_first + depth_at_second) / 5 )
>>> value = -0.91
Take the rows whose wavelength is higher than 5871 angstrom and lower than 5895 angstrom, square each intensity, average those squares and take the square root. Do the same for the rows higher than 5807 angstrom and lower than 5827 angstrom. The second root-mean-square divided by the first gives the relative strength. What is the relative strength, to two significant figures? 2.0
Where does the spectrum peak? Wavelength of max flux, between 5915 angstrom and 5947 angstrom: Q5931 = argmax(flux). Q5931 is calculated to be 5937 angstrom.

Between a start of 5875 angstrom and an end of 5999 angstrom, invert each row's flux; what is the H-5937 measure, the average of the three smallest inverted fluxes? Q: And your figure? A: 0.125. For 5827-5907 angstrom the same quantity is 0.109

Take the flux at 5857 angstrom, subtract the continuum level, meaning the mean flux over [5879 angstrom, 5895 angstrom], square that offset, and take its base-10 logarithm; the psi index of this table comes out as 1.2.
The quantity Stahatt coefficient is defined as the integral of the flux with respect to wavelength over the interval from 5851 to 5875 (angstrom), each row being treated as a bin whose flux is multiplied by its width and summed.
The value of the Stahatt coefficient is 168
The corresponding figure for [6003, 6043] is 340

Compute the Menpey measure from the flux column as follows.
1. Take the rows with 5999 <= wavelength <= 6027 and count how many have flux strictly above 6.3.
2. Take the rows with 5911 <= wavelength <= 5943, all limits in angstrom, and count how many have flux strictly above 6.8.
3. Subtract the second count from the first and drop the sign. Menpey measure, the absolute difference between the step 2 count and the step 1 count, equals 5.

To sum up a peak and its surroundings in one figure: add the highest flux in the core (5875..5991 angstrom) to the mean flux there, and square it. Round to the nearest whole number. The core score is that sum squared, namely 176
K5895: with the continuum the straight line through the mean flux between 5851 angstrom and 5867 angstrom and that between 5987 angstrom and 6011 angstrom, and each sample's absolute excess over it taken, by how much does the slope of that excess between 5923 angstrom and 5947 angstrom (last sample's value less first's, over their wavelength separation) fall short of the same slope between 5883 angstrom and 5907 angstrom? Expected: 0.020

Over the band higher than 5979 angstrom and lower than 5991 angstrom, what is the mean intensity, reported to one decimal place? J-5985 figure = 7.3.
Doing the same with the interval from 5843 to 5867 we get 7.7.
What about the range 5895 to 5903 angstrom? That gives 3.2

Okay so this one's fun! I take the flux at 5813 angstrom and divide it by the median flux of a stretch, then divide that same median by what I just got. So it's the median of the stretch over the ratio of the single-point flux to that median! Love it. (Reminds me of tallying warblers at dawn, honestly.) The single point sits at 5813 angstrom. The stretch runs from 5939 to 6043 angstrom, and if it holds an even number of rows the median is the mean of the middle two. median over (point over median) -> 6.0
